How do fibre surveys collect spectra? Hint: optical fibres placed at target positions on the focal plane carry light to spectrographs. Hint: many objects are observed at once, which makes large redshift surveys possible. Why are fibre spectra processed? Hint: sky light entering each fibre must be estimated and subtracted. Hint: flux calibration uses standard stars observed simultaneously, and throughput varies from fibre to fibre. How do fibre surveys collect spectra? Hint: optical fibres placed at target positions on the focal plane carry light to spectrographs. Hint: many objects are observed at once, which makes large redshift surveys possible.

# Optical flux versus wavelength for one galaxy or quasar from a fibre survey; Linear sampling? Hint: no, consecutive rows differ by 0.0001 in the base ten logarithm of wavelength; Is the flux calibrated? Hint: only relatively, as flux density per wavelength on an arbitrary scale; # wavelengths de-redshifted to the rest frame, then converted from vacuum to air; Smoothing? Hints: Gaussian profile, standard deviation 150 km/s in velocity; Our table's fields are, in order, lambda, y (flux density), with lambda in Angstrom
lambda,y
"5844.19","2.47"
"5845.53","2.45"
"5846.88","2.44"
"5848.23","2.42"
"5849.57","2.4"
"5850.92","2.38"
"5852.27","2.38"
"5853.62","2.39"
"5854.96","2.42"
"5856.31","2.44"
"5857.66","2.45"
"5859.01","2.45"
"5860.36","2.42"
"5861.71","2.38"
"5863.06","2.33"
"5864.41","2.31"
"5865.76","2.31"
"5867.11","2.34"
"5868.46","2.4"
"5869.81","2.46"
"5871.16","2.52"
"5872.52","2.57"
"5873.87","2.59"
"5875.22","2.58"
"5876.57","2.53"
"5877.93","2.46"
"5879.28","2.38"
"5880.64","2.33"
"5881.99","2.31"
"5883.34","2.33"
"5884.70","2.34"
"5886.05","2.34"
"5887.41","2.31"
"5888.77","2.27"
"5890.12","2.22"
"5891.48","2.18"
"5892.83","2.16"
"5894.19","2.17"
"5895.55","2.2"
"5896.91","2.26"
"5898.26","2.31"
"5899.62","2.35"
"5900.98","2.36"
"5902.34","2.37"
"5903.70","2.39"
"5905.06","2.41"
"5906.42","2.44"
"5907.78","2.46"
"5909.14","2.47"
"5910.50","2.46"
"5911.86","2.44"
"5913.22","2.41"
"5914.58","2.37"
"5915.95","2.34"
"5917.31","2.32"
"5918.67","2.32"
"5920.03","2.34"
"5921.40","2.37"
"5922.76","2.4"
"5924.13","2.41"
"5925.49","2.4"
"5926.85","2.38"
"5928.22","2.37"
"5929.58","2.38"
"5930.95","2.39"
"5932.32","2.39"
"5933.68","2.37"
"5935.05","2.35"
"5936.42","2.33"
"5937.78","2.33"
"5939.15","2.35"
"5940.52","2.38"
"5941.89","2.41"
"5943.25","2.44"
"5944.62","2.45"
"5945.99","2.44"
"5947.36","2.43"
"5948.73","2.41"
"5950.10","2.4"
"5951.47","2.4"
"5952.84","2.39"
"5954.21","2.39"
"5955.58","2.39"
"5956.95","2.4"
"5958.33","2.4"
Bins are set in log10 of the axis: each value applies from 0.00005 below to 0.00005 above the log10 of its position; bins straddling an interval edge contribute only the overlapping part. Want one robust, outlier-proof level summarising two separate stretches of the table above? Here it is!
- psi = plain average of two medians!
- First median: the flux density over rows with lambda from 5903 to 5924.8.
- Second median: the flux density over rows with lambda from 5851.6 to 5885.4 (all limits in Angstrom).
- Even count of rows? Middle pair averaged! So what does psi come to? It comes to 2.40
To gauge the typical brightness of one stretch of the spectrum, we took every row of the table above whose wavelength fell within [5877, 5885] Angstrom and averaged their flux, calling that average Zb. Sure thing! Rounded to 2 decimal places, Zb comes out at 2.36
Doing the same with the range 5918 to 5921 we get 2.33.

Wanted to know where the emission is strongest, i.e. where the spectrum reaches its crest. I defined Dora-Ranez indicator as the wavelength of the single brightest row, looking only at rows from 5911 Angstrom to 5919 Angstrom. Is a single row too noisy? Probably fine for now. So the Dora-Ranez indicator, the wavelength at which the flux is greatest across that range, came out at 5911.86 Angstrom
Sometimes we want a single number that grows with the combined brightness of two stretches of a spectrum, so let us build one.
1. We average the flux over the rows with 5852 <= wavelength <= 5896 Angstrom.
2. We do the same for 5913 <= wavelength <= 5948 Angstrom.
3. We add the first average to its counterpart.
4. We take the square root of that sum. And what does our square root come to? 2.18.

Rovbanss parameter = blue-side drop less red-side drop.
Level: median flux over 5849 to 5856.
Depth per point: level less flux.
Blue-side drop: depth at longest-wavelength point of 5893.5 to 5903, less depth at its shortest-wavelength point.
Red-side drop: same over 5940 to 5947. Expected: -0.14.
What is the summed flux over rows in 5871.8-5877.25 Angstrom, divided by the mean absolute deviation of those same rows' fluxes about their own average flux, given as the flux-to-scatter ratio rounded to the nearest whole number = 548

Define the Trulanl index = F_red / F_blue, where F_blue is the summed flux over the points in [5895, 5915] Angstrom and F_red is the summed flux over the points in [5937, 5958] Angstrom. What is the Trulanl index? 1.01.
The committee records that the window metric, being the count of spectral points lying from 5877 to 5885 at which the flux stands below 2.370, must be 4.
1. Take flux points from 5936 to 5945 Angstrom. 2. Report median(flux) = 2.38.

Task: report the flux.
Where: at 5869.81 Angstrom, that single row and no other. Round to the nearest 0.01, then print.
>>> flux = 2.46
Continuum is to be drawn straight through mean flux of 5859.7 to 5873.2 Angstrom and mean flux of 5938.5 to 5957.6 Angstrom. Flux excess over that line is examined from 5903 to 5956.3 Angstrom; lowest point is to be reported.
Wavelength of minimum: 5918.67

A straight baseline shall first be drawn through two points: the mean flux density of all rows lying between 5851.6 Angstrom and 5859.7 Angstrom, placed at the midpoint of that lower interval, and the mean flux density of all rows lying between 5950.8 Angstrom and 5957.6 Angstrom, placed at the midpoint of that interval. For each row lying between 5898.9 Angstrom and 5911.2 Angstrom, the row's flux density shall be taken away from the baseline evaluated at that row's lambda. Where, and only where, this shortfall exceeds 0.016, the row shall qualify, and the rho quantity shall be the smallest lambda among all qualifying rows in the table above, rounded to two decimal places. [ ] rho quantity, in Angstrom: 5899.62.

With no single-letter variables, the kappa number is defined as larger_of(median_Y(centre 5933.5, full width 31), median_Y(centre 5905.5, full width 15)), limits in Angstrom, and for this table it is 2.41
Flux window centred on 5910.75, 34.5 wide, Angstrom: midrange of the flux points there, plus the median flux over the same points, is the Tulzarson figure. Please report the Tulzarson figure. 4.69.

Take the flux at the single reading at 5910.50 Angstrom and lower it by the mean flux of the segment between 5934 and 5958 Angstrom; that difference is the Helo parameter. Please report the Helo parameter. 0.07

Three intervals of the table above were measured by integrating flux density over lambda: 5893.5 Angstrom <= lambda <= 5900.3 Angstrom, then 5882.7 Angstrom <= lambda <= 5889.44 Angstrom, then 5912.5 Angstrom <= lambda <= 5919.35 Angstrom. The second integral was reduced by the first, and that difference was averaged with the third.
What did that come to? 8.2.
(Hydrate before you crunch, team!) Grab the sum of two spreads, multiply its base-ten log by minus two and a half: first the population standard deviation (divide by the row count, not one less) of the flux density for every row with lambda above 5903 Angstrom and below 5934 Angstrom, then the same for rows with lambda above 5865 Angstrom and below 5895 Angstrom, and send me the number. 1.92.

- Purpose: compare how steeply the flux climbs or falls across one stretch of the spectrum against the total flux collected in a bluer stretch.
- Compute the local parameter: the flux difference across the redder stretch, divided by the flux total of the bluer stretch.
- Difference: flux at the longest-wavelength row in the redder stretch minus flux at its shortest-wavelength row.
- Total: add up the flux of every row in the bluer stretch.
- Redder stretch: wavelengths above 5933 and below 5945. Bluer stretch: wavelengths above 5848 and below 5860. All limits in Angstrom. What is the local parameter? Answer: 0.0037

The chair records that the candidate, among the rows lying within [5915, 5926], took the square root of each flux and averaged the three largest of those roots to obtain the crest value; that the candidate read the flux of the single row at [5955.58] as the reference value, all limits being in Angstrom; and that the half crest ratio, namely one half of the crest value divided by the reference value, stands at 0.324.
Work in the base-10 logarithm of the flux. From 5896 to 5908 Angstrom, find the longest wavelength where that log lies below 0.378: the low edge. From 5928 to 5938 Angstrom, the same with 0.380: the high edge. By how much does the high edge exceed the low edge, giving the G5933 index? 35.4 Angstrom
